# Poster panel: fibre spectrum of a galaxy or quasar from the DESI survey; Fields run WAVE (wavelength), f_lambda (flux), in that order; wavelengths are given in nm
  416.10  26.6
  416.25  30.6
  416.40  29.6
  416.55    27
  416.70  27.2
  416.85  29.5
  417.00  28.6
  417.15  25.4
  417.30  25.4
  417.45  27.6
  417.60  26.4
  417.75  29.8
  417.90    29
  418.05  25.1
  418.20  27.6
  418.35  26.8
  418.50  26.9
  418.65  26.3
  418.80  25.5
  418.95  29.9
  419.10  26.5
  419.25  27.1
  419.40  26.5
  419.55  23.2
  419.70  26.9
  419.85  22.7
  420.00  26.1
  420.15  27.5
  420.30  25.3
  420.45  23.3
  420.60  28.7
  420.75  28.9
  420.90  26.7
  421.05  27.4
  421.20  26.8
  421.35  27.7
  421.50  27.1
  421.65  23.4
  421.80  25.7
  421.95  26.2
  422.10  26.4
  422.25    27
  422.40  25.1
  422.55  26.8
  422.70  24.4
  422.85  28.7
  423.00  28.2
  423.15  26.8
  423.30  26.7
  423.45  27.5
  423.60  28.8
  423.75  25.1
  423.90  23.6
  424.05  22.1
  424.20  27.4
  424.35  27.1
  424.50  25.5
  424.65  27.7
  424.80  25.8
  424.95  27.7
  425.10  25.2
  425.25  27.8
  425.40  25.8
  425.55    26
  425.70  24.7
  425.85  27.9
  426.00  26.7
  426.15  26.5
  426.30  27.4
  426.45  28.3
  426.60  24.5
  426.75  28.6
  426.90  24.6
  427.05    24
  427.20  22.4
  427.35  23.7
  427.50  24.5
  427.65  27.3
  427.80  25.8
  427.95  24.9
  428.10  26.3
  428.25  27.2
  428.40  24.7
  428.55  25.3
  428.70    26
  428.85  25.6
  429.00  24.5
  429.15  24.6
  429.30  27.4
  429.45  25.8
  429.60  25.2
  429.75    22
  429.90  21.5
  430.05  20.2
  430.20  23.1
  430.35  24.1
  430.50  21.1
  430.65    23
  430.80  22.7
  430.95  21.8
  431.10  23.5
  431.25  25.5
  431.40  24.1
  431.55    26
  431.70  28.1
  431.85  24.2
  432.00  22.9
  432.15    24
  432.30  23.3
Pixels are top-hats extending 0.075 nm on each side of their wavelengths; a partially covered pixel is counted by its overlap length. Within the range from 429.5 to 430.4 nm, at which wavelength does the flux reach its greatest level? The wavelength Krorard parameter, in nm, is 429.60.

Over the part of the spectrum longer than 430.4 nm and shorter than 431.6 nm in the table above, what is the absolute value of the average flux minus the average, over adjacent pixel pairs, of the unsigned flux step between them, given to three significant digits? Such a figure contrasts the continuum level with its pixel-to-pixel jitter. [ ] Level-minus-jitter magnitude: 22.0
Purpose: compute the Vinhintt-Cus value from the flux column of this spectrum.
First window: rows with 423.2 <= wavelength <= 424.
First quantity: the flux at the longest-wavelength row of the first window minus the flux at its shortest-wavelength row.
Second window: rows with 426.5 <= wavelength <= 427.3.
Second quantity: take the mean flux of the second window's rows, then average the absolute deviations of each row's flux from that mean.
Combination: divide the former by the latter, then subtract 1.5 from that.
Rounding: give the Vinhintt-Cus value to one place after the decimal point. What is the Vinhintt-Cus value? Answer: -3.6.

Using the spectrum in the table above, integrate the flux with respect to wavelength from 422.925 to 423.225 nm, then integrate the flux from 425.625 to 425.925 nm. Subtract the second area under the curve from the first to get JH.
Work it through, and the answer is 0.36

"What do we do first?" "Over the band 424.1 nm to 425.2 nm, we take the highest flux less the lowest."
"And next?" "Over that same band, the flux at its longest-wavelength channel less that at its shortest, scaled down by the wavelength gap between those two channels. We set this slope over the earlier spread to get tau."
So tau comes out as -0.98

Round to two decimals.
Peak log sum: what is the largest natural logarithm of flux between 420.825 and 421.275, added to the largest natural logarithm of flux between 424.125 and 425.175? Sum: 6.63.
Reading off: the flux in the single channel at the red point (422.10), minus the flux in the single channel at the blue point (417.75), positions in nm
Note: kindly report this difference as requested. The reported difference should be -3.4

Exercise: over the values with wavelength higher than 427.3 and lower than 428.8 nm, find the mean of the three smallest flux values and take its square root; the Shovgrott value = 4.93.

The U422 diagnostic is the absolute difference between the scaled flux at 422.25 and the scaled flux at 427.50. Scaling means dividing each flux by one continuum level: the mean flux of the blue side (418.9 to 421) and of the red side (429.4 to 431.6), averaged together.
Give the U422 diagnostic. 0.101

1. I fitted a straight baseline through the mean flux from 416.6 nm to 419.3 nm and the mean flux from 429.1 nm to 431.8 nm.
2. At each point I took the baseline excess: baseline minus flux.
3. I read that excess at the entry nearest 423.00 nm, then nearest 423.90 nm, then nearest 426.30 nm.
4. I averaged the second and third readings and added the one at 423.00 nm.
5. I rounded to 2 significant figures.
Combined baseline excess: -2.5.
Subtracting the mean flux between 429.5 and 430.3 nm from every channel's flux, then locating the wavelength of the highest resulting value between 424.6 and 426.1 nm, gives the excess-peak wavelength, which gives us 425.85 nm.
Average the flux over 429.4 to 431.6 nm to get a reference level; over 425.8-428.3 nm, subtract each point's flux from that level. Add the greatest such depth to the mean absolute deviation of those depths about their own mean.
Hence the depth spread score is 2.4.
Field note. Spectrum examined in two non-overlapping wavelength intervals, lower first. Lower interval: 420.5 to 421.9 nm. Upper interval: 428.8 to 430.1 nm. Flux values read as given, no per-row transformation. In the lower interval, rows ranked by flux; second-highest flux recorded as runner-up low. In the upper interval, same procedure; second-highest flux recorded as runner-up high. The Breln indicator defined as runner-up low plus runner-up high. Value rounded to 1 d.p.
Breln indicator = 54.5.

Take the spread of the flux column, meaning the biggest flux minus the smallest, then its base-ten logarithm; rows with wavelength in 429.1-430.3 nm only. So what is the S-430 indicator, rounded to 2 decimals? 0.86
